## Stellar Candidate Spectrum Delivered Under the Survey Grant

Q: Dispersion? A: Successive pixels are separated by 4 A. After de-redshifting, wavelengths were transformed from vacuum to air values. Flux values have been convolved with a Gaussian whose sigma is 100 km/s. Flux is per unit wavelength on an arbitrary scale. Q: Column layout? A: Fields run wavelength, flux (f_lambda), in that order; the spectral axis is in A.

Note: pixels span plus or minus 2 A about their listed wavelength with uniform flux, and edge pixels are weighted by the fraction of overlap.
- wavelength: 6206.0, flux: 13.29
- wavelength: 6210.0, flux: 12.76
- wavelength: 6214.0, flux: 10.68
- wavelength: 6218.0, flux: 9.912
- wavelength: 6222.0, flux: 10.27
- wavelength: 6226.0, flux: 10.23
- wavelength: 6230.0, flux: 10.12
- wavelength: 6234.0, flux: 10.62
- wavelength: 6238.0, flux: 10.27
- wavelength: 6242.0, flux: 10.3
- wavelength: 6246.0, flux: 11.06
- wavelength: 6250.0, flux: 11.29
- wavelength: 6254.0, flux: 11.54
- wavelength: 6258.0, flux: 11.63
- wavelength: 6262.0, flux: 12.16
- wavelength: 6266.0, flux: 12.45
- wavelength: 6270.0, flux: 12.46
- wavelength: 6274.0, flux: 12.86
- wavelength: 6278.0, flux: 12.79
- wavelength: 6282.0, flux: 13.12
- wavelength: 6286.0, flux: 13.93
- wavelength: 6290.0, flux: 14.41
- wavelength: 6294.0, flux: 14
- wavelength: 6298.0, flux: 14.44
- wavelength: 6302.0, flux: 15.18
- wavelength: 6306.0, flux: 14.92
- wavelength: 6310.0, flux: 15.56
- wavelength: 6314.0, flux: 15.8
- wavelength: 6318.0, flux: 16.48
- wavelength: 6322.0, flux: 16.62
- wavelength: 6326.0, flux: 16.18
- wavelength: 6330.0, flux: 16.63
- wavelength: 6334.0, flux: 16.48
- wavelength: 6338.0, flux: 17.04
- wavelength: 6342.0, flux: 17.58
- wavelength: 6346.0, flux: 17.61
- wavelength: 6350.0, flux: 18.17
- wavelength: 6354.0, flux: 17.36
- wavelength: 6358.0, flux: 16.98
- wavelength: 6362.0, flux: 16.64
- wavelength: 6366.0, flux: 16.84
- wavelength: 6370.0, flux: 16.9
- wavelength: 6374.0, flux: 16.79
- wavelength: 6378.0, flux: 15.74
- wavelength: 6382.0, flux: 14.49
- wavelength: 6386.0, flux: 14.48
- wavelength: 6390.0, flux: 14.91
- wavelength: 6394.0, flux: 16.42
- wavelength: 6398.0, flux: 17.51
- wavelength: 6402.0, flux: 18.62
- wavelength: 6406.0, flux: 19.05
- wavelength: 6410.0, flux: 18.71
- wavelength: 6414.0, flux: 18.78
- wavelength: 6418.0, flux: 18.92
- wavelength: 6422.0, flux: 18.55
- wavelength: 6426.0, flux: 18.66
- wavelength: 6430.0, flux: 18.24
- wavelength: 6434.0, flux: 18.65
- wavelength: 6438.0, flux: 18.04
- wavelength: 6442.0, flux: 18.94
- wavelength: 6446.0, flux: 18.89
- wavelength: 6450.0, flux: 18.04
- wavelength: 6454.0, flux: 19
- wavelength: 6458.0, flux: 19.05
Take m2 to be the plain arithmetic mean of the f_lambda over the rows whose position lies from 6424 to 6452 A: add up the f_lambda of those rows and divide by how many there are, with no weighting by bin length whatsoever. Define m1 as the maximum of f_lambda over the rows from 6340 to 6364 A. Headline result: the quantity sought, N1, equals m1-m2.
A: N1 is -0.3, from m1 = 18.17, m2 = 18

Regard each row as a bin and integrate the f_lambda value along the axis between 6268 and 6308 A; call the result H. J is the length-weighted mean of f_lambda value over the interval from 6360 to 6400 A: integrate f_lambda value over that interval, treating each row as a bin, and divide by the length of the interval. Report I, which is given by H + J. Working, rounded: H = 552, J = 16.1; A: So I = 569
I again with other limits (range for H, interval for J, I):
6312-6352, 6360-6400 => 690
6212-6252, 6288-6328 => 434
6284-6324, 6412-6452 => 624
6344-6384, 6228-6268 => 681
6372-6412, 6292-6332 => 682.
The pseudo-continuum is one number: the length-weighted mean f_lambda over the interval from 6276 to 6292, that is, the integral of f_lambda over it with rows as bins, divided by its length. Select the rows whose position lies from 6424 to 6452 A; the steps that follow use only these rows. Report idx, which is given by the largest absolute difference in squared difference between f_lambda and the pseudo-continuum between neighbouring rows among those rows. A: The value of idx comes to 8.9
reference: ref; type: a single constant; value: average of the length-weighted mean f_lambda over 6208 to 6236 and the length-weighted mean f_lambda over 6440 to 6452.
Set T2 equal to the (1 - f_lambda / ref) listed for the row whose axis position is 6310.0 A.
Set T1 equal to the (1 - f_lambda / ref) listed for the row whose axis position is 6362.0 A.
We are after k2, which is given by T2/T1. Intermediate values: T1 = -0.14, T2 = -0.06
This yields 0.5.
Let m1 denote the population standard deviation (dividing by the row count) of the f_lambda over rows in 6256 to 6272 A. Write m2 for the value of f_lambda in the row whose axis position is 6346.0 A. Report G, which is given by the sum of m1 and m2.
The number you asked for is 17.9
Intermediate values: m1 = 0.34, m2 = 17.61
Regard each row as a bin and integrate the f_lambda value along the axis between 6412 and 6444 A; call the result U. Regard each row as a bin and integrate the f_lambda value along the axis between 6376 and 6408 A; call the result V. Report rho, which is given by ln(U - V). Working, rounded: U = 595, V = 525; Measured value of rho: 4.3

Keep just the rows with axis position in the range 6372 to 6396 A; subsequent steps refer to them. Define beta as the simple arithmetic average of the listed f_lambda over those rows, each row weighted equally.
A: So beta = 15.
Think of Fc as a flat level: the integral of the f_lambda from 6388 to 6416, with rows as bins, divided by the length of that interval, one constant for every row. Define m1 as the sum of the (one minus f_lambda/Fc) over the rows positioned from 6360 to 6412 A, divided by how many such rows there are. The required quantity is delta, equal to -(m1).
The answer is -0.057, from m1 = 0.057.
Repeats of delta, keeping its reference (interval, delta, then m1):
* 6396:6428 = 0.050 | -0.050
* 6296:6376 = -0.068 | 0.068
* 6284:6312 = -0.174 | 0.174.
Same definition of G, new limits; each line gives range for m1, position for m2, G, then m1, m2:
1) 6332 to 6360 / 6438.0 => 18.5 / 0.50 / 18.04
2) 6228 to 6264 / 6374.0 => 17.5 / 0.67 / 16.79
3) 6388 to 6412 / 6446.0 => 20.4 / 1.47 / 18.89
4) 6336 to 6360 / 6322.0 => 17.0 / 0.40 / 16.62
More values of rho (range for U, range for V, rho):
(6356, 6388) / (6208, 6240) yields 5.2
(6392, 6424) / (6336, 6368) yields 3.5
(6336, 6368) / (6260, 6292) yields 4.9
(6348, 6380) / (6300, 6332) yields 3.5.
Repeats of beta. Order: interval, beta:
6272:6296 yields 14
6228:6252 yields 11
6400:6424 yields 19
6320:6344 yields 17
